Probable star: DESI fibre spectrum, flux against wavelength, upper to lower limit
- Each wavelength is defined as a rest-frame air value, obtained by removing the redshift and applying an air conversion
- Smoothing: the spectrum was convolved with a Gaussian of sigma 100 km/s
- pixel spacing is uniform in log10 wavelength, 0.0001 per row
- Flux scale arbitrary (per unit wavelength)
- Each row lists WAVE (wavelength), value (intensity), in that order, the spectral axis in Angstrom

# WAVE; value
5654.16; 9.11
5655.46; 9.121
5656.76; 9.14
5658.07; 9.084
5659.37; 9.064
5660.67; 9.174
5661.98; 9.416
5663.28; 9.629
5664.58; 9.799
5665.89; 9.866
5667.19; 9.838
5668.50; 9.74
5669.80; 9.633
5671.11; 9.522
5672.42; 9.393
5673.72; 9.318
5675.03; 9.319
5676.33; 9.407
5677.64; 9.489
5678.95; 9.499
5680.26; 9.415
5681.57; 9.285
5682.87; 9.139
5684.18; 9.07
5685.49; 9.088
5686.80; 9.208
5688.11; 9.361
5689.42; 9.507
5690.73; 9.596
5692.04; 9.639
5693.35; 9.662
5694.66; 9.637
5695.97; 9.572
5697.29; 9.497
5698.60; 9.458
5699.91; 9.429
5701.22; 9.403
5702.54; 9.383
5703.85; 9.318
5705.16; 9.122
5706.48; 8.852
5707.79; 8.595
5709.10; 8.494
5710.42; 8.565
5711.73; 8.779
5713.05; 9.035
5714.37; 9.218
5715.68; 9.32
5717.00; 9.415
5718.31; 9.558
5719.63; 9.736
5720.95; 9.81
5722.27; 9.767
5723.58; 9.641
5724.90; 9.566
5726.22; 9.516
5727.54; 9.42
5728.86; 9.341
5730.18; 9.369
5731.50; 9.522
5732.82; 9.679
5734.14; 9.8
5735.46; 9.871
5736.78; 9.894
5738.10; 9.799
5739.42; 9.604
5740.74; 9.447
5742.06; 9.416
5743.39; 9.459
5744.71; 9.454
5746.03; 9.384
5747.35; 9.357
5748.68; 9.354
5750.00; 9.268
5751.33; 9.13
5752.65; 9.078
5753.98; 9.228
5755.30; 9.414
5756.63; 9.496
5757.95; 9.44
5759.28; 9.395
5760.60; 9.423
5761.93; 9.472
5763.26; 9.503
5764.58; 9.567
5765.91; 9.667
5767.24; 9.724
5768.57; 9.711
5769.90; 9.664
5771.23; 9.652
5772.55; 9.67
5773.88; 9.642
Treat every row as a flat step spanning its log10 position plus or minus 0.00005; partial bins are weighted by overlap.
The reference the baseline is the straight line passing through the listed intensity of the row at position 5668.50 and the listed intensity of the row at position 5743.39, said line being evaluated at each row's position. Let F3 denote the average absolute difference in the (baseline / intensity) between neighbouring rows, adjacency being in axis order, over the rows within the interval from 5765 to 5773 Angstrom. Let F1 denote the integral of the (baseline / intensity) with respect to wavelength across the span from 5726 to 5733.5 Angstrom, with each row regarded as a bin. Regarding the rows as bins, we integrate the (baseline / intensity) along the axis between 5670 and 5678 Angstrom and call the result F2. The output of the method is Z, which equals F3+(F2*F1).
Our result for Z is 62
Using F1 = 7.5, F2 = 8.26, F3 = 0.003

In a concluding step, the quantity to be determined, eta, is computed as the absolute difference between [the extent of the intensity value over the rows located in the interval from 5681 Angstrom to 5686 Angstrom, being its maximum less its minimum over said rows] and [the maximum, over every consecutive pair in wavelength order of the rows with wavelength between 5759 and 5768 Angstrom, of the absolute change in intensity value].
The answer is 0.1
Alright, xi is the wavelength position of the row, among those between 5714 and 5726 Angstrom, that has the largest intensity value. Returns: 5720.95 Angstrom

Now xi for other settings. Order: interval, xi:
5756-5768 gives 5767.24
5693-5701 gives 5693.35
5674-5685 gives 5678.95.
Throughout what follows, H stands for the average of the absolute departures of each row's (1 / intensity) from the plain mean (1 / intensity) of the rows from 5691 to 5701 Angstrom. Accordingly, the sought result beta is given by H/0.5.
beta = 0.0018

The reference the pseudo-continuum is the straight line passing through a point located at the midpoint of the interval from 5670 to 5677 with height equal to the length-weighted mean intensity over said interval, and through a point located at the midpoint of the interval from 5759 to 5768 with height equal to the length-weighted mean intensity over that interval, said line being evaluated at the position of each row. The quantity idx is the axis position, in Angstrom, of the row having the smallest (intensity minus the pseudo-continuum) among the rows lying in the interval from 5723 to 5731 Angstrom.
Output 5728.86 Angstrom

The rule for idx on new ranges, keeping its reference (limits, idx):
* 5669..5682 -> 5681.57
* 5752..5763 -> 5752.65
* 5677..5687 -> 5684.18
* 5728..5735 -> 5728.86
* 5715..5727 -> 5715.68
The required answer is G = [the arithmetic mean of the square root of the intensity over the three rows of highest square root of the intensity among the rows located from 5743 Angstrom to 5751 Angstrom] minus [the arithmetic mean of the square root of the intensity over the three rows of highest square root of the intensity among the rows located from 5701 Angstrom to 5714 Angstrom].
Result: 0.01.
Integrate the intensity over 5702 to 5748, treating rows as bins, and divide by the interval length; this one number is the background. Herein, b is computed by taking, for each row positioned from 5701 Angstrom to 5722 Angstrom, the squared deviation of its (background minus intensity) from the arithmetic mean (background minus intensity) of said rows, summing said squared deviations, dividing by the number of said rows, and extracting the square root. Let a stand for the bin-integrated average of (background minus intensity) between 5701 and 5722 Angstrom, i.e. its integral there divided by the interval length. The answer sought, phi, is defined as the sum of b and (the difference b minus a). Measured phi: 0.57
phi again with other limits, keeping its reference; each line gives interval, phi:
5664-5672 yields 0.58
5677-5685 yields 0.26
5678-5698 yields 0.43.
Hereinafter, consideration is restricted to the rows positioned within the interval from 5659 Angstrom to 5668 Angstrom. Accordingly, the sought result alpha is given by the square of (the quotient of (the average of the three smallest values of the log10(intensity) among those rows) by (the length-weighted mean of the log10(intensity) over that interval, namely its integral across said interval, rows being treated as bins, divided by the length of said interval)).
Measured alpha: 0.969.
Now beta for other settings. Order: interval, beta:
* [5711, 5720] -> 0.0057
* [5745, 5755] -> 0.0022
